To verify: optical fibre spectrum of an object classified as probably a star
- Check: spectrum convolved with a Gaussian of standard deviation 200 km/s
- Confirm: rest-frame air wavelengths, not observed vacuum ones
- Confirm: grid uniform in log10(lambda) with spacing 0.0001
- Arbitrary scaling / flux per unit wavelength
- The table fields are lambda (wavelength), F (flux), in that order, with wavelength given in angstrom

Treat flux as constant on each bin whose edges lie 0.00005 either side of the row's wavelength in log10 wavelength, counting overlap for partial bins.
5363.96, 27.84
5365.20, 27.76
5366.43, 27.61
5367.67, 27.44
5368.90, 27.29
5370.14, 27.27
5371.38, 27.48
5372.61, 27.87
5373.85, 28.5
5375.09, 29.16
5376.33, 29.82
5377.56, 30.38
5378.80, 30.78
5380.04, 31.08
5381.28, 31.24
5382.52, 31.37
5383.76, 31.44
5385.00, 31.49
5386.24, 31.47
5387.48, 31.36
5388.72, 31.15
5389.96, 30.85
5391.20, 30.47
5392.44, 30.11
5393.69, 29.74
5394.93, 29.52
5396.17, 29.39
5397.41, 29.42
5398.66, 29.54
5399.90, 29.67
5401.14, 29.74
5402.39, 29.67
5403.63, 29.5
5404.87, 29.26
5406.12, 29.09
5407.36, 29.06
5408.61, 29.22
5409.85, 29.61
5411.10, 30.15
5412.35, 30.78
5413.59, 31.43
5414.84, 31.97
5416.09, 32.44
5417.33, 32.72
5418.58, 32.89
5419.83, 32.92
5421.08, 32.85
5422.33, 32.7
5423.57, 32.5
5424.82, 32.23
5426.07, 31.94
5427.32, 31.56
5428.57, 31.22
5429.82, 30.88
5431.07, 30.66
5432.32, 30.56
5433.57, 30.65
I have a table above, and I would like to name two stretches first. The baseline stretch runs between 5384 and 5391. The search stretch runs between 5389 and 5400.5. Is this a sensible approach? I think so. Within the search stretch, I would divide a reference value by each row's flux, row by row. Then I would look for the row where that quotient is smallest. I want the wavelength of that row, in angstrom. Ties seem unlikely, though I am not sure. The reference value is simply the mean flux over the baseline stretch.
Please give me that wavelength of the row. 5389.96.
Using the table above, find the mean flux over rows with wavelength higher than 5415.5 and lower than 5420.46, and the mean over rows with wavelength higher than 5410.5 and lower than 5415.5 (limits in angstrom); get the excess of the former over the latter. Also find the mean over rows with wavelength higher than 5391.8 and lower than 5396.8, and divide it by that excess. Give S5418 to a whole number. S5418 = 18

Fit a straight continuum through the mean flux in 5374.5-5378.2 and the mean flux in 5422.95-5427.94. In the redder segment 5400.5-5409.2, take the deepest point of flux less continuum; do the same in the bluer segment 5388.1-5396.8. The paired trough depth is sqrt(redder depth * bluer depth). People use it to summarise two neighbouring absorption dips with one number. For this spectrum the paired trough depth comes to 1.7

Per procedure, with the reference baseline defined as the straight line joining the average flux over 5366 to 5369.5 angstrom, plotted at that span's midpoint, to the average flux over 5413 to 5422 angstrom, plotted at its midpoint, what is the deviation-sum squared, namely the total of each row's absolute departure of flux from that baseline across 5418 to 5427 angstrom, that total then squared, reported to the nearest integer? 14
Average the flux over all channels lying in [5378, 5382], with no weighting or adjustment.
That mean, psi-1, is 31.0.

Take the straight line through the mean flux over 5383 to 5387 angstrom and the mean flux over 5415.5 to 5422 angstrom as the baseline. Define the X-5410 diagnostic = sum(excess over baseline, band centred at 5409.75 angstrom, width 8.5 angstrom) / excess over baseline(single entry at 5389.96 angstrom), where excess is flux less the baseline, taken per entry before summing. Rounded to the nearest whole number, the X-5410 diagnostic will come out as 22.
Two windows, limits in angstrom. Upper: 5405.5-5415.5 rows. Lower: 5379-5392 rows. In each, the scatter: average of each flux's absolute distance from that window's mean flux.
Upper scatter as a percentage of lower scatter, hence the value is 379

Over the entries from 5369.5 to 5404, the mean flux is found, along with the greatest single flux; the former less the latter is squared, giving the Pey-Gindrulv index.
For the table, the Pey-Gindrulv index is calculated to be 2.3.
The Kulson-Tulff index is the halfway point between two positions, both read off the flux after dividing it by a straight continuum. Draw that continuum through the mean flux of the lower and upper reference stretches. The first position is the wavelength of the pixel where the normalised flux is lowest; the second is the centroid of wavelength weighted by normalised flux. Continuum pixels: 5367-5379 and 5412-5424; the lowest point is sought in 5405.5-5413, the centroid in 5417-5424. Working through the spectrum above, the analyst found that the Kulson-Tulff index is 5413.9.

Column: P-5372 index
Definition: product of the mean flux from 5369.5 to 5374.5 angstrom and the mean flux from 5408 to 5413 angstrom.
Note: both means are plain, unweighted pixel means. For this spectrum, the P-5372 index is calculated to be 832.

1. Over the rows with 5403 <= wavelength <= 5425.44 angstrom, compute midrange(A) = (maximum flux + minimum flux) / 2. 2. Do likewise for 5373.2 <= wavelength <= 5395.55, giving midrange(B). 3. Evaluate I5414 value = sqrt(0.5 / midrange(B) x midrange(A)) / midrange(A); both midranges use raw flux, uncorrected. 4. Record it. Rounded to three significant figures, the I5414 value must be 0.0232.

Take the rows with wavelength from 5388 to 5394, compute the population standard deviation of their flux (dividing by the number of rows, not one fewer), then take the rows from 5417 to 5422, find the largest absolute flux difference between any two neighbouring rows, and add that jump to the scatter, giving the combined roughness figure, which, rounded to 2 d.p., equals 0.67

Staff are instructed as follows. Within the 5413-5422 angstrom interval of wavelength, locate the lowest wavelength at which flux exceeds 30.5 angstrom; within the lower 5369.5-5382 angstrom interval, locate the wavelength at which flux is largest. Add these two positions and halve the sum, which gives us 5397.4 angstrom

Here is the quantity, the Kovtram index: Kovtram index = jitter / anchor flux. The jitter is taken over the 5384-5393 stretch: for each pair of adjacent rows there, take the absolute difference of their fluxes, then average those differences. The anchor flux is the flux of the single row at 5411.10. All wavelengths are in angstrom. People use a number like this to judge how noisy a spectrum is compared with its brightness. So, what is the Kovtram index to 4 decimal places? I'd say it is 0.0076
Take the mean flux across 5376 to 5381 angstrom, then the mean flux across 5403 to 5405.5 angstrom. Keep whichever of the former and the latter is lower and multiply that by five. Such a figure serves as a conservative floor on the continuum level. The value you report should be 147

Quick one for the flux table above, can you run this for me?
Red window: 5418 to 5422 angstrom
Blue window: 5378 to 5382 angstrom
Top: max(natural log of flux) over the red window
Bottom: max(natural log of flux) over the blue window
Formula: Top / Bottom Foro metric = 1.02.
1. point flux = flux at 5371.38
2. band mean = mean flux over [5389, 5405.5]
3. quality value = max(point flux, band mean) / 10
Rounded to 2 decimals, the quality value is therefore 2.98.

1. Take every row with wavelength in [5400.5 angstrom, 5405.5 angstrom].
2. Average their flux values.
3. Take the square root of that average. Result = 5.44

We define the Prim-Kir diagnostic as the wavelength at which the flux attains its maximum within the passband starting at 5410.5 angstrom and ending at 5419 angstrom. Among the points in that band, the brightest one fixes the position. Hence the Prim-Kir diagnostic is 5418.58 angstrom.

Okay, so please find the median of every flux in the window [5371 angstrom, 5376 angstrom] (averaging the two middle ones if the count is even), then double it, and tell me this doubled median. 56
